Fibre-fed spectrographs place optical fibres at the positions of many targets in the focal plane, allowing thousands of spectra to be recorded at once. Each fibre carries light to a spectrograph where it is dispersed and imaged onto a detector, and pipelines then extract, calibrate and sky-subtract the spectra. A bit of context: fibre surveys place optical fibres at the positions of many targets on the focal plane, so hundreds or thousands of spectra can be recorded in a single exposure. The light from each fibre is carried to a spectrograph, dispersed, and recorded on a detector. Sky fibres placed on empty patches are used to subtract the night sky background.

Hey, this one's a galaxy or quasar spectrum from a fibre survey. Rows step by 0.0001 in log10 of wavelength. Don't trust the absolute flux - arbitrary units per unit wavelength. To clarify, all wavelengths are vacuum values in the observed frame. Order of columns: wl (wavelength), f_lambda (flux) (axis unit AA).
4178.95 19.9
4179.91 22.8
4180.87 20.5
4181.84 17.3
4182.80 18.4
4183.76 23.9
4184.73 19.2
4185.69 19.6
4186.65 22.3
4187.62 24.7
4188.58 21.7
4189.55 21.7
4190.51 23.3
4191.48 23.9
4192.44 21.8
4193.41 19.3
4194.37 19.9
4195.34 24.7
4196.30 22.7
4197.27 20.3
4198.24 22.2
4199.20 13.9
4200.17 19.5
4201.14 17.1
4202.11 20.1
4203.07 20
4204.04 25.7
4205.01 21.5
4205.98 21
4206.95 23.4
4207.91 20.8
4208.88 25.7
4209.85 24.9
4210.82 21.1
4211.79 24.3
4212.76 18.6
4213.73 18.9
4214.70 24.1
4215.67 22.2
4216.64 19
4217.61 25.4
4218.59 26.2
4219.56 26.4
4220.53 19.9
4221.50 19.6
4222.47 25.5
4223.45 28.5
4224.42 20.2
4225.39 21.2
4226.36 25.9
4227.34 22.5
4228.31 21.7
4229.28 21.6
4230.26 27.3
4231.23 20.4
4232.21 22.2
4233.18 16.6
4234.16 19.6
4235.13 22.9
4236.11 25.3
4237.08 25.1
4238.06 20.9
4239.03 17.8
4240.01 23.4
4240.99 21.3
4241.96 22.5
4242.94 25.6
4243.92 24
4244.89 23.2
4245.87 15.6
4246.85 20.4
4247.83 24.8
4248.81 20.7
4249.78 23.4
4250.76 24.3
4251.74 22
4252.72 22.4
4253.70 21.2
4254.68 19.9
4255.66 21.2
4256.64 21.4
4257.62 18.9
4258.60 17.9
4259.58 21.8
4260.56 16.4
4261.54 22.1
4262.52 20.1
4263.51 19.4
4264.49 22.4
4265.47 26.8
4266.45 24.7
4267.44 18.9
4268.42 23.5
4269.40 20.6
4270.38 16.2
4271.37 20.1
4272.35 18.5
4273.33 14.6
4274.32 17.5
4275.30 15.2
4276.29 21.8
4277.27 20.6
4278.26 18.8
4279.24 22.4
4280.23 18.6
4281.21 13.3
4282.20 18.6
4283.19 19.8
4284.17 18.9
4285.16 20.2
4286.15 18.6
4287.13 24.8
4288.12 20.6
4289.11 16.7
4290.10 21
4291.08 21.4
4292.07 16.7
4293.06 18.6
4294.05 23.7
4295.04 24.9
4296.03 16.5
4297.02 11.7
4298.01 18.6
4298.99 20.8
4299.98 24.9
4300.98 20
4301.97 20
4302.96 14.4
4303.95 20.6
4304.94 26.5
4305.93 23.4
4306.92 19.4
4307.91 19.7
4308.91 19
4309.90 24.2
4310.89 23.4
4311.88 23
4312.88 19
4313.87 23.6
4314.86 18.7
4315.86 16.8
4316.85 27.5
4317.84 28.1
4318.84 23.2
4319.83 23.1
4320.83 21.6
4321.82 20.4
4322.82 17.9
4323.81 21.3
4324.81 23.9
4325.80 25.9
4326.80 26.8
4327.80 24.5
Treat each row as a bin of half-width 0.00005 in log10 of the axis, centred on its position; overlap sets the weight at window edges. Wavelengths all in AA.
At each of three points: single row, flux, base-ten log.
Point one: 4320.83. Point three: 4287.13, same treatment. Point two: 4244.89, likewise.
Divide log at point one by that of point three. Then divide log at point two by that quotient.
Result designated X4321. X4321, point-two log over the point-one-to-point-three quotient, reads 1.43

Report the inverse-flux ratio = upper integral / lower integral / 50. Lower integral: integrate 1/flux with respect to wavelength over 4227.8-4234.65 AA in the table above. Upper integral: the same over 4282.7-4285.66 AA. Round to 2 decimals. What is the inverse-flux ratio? 0.01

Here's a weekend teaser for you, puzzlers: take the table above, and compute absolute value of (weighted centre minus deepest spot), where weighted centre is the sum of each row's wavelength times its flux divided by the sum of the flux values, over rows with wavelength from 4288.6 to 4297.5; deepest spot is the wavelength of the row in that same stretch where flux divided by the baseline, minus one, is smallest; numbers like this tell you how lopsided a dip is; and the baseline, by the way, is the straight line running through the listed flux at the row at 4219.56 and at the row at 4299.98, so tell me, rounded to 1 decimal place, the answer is 4.1 AA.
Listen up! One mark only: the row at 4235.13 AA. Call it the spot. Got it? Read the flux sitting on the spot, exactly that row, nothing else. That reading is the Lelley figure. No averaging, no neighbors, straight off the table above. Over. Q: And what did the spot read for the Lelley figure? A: 22.9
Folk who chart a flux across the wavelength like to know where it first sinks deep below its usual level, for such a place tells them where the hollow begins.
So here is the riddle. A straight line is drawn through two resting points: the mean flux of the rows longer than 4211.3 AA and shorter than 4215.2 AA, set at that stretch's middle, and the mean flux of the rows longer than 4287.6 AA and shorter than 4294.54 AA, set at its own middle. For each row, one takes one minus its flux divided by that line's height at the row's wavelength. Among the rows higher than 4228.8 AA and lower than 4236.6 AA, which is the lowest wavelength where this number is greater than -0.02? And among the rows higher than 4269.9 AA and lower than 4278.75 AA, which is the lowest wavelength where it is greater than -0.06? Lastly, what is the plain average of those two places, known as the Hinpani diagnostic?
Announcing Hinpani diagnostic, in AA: 4250.8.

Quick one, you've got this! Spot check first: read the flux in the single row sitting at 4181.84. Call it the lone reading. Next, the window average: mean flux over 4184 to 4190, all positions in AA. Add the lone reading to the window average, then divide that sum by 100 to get 0.39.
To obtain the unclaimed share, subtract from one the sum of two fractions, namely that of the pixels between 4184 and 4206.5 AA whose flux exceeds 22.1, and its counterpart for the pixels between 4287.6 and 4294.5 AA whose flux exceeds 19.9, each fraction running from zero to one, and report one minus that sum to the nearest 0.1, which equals 0.1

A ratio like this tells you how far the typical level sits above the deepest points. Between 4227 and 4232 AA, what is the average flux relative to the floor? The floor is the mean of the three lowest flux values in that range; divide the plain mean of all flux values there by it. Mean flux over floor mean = 1.07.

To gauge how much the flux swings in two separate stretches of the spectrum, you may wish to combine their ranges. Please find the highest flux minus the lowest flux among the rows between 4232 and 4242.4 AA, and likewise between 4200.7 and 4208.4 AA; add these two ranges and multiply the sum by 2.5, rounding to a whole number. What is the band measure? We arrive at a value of 43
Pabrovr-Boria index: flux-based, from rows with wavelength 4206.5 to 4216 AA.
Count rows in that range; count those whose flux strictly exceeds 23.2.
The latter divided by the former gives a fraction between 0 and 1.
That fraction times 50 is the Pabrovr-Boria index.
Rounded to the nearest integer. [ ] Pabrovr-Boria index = 25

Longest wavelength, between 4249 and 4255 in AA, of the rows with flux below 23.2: 4254.68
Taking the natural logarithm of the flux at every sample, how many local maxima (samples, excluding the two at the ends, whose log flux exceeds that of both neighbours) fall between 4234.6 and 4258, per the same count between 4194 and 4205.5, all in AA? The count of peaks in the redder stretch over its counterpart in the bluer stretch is 1.4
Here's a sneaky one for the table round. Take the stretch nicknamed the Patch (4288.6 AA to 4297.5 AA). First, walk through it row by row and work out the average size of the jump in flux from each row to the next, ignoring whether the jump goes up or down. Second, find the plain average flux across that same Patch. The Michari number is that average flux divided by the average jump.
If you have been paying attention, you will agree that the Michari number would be 4.9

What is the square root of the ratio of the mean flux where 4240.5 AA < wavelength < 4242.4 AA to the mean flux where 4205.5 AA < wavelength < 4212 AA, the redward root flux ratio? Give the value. 0.98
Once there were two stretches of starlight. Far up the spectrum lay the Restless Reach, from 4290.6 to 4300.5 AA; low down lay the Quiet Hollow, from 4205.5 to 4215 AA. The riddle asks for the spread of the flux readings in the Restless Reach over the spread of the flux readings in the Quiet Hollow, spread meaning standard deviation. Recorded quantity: 1.7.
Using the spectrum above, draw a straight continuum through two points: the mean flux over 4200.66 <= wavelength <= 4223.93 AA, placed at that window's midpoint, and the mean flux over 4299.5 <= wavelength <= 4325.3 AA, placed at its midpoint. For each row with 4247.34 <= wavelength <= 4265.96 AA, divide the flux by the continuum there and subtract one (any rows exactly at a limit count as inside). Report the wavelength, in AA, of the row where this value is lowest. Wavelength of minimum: 4260.56 AA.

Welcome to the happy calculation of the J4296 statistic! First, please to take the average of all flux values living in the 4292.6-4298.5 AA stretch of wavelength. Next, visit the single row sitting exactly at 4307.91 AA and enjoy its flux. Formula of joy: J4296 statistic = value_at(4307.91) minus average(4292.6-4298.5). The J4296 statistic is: 0.7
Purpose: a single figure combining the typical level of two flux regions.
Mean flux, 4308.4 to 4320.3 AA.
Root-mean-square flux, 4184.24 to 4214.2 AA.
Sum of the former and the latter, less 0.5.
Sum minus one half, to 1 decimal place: 43.5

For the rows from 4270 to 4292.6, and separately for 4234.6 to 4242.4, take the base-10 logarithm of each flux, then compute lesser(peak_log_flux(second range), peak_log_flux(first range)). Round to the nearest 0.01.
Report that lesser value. 1.39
